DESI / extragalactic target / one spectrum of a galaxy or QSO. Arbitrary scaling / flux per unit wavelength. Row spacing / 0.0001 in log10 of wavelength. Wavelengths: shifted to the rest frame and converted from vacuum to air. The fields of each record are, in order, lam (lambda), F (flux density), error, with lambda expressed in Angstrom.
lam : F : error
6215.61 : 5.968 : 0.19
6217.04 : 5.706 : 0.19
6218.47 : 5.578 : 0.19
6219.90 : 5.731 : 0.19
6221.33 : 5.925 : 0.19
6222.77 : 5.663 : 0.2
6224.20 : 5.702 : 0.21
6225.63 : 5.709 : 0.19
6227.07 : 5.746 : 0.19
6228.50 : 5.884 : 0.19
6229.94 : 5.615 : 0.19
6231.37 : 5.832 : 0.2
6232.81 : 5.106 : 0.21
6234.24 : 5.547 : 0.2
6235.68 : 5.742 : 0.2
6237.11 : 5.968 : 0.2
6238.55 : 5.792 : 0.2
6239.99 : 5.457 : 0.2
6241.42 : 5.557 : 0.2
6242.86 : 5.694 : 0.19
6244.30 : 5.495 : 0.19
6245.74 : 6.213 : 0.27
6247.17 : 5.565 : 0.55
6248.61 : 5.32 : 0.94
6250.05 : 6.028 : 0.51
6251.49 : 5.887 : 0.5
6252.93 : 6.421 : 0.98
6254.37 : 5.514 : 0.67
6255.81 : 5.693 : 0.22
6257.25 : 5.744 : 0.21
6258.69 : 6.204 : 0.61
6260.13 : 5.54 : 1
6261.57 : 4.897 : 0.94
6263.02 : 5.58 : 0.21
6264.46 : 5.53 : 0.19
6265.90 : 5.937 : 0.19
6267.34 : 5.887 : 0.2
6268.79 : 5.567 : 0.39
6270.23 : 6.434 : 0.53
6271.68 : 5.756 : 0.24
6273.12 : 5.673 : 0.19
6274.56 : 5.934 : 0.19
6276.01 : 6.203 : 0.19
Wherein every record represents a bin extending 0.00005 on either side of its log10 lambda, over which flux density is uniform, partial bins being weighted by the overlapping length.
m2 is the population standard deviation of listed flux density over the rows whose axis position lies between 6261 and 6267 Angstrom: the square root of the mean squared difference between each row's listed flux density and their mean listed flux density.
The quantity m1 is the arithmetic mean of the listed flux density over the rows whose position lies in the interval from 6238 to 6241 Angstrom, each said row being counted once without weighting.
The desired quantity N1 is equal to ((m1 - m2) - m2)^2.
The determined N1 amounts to 24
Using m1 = 5.62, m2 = 0.37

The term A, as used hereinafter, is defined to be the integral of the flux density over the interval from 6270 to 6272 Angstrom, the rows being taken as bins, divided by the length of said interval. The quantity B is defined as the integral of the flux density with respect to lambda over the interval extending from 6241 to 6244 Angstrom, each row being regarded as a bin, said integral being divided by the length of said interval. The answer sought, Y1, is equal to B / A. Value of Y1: 0.92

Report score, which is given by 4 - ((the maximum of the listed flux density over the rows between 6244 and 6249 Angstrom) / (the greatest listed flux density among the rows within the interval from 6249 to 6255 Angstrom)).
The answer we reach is 3.03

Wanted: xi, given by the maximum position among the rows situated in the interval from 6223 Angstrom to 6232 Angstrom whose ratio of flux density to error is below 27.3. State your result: 6224.20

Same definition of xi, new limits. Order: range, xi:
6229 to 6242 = 6239.99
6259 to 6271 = 6270.23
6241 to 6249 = 6248.61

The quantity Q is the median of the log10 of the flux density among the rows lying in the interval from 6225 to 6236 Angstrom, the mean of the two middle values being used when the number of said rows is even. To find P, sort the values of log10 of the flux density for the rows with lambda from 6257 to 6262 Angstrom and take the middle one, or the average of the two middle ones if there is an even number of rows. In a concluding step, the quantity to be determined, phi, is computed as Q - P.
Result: 0.01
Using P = 0.751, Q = 0.758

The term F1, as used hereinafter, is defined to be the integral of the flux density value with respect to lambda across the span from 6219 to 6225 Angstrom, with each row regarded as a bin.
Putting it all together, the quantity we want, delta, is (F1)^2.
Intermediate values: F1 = 34.5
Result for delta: 1191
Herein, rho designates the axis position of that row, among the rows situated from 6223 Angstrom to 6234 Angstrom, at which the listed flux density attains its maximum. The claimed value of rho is 6228.50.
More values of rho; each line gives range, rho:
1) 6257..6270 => 6258.69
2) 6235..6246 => 6245.74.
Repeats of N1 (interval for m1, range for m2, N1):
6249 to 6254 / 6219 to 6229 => 35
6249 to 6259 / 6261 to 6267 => 27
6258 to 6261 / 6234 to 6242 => 31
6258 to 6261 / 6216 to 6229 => 32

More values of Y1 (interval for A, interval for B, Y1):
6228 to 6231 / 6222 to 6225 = 0.99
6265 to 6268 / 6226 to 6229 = 0.98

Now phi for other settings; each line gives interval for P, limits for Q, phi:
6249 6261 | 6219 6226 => -0.01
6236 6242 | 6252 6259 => 0.01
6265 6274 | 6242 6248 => -0.01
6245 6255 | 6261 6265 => -0.03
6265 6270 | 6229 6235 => -0.02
